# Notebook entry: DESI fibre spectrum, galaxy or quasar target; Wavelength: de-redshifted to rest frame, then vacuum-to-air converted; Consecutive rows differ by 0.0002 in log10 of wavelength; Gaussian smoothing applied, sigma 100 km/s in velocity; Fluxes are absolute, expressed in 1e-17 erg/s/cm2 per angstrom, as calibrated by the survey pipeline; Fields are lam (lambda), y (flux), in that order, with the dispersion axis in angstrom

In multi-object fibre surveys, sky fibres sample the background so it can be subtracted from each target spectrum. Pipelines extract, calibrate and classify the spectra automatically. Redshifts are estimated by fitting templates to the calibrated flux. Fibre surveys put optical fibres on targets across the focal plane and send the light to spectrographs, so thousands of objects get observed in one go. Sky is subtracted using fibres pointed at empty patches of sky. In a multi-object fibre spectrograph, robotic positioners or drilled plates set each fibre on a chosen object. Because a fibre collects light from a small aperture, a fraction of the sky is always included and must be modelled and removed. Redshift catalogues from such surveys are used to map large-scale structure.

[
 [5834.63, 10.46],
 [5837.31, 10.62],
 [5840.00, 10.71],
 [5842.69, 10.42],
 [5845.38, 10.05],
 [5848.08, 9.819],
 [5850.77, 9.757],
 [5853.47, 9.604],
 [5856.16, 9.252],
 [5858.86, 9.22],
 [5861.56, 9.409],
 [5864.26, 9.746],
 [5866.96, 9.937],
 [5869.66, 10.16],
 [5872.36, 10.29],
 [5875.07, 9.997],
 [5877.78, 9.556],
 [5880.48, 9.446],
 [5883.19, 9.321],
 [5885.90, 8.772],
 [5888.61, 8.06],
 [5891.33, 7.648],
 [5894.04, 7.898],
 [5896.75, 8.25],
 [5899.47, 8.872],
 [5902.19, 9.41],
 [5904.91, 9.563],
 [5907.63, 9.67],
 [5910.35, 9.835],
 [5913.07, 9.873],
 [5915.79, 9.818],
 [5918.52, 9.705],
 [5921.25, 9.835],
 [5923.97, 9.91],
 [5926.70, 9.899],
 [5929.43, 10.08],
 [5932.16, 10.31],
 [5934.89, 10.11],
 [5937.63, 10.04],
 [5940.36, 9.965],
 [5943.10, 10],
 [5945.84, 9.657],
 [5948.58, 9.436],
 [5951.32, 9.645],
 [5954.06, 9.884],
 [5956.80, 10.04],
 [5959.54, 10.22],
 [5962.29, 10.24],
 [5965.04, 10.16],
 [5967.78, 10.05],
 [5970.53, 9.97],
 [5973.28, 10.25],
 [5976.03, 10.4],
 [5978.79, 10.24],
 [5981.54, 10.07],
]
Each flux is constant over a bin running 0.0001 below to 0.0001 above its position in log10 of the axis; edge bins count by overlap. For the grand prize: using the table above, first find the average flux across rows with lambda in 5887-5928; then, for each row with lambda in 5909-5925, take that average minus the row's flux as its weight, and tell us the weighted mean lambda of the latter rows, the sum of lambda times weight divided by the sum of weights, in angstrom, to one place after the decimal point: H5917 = 5917.2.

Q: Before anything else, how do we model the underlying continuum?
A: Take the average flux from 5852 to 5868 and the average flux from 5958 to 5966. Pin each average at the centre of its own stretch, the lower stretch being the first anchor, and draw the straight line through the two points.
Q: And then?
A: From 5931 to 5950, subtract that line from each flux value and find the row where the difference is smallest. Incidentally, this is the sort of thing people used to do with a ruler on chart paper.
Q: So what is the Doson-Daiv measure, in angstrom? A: 5948.58 angstrom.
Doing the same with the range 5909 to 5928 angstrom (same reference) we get 5918.52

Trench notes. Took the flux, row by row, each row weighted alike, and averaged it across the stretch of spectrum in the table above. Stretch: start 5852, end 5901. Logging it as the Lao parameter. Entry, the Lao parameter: 9.2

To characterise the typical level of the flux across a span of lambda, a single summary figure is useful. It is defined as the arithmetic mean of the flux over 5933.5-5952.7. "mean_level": 9.8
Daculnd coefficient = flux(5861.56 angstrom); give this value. 9.409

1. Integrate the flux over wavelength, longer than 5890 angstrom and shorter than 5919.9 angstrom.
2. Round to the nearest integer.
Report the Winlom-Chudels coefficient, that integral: 273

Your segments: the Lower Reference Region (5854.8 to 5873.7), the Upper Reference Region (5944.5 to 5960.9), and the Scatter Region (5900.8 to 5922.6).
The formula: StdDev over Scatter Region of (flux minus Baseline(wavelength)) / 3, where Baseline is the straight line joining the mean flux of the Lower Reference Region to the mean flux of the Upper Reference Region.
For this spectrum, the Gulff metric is 0.05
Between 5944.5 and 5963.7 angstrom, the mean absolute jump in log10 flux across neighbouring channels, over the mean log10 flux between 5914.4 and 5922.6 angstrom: 0.0077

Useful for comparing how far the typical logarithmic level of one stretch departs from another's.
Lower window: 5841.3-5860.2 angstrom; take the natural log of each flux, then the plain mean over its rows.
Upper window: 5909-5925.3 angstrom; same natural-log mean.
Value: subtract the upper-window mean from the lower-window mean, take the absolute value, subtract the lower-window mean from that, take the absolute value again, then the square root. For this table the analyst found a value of 1.50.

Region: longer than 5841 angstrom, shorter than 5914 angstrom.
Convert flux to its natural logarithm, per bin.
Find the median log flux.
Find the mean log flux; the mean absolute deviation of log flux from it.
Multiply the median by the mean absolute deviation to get 0.14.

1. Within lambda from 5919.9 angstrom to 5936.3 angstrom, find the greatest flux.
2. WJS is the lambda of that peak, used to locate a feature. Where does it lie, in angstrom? 5932.16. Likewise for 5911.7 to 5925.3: 5923.97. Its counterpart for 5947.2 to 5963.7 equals 5962.29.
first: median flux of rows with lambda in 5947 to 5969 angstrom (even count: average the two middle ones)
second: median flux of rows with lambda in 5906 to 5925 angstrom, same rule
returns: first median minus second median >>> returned 0.21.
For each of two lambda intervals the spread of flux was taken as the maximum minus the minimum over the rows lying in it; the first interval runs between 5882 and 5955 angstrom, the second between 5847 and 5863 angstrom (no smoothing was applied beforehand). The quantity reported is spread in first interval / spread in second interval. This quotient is 4.4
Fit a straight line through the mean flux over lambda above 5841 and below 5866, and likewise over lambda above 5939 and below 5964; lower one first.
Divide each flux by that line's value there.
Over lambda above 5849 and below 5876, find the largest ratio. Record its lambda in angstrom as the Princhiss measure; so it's 5872.36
